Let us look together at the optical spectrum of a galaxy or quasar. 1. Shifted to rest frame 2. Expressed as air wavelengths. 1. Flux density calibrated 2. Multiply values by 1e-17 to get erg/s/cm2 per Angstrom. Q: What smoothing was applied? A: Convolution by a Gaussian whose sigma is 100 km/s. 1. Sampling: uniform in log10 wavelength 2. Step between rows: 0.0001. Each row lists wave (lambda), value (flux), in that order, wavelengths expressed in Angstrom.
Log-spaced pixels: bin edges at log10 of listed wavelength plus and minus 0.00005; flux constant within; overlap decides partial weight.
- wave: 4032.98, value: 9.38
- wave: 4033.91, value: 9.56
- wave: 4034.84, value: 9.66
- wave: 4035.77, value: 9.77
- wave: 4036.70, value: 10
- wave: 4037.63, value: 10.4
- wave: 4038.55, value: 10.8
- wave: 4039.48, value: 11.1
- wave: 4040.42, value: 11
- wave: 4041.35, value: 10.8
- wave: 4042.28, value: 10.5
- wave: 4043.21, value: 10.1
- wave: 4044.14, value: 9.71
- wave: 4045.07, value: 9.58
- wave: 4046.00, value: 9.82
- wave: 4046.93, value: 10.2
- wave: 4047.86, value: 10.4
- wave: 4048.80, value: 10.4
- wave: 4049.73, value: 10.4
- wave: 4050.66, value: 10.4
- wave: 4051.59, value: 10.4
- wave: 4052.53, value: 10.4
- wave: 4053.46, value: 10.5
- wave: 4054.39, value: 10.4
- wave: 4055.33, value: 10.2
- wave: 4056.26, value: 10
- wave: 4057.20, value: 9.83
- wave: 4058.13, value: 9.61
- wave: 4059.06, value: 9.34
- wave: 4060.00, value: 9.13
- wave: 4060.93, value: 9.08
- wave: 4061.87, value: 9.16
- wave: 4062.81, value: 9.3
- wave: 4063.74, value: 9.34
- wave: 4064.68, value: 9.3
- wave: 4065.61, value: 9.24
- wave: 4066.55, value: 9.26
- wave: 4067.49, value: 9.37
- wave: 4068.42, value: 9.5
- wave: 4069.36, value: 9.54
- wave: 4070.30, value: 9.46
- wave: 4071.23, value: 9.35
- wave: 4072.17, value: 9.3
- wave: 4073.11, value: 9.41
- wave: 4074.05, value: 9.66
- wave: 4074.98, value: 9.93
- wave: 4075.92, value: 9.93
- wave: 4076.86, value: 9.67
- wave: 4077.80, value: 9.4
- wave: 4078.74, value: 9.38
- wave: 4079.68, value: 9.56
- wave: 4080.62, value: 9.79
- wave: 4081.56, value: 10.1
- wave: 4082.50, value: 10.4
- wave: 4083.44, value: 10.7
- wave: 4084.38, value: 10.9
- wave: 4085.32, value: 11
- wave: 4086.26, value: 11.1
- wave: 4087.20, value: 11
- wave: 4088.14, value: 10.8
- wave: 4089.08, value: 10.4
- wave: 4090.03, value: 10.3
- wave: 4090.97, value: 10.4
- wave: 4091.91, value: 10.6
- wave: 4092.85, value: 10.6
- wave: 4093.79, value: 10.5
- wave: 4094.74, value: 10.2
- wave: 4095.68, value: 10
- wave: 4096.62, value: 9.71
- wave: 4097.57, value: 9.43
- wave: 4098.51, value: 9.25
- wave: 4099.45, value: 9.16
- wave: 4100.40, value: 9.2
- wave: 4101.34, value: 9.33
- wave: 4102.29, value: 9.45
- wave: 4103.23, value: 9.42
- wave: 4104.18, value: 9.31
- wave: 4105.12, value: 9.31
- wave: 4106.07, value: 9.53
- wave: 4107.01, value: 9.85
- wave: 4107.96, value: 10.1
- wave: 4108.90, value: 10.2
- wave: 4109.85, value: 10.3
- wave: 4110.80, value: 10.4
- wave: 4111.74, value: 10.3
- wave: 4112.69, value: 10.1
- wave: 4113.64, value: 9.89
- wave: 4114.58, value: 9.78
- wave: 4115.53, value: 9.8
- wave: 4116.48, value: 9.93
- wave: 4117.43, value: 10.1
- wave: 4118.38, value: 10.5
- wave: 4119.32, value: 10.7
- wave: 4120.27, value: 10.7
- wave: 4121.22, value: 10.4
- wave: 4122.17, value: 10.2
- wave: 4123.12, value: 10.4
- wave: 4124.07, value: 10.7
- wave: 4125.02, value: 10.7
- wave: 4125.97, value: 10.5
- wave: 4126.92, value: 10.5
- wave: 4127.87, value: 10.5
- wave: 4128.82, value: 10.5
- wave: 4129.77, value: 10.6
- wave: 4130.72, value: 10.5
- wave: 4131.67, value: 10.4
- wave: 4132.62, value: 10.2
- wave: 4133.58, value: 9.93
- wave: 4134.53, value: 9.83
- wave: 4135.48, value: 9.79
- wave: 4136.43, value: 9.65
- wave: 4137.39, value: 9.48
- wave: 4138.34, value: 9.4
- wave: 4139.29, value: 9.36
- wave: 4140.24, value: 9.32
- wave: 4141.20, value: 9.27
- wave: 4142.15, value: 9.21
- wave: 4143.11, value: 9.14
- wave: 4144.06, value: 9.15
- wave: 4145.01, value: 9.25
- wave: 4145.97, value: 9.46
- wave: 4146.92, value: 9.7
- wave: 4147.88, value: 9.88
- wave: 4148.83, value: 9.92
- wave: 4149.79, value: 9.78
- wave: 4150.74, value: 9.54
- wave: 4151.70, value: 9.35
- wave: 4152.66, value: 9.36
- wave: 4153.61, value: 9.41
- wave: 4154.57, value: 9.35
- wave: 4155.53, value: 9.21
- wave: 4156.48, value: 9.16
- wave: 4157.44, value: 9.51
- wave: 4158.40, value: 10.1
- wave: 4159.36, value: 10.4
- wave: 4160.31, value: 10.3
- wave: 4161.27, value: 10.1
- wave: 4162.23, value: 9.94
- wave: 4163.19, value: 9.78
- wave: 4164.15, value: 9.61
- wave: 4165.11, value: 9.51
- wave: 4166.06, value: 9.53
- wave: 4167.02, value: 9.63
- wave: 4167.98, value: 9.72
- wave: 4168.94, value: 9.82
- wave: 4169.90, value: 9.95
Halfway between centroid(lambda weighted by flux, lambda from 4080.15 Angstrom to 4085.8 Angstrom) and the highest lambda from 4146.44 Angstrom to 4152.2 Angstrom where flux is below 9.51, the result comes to 4117.4 Angstrom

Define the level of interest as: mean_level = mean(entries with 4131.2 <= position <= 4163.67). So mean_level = 9.6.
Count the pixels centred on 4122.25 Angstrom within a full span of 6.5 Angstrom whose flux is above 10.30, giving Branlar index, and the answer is 6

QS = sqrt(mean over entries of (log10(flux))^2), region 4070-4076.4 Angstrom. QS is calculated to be 0.98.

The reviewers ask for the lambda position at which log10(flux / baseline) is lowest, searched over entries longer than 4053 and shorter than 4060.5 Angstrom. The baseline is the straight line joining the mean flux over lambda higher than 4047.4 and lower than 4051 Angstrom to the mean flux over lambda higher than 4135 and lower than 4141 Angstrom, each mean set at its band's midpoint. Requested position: 4060.00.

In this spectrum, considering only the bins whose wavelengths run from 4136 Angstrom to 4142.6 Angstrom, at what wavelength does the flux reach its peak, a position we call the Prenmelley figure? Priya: 4136.43 Angstrom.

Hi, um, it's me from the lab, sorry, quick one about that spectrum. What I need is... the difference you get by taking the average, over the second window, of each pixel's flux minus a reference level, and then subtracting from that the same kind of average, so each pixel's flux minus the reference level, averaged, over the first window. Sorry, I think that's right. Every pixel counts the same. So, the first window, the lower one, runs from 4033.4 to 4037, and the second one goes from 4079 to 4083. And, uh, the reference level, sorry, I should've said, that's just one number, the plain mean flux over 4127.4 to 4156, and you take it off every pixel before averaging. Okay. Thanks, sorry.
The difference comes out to 0.2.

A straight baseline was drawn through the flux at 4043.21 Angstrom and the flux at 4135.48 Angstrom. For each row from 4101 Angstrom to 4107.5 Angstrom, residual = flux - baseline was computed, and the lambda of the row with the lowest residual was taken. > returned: 4104.18 Angstrom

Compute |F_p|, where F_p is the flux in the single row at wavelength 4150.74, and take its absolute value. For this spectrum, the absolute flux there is 9.5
